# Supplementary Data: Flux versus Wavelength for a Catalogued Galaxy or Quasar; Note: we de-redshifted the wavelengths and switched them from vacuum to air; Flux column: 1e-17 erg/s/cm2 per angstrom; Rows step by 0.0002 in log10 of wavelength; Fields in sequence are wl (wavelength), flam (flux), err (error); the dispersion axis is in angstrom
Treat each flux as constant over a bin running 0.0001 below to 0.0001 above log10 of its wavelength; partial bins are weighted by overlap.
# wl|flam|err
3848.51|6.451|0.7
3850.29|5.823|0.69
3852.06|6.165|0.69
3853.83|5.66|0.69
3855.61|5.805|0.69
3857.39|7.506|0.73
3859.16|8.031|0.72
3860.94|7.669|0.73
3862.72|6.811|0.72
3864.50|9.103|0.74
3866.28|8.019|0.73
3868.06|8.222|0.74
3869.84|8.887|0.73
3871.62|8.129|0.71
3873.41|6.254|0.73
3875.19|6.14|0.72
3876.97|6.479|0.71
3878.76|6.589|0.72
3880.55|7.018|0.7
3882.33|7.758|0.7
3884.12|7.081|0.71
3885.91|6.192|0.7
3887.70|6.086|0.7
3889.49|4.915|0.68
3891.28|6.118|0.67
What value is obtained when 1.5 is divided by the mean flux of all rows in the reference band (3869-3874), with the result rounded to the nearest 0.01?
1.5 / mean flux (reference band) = 0.19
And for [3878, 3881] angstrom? 0.22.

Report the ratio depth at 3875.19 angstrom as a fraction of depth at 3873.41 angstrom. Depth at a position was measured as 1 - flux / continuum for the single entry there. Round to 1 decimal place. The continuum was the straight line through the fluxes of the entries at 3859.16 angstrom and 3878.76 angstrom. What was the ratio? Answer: 1.0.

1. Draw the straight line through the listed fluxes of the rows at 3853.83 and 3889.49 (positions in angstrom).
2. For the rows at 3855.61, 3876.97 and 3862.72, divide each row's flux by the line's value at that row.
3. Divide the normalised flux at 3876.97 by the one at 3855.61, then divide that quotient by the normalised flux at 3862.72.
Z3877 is 0.97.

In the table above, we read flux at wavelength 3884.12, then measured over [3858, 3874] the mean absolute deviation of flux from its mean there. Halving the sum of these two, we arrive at 3.9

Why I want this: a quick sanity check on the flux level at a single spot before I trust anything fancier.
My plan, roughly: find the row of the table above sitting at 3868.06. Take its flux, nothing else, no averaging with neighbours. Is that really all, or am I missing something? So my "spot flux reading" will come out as 8.222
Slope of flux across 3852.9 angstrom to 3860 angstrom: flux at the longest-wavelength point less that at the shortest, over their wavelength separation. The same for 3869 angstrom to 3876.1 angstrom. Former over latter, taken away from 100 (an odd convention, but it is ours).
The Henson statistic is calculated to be 101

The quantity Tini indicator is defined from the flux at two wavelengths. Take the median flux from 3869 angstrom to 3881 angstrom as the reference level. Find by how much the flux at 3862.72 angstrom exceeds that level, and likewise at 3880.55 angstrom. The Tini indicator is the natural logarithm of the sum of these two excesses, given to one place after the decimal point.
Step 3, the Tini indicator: -0.4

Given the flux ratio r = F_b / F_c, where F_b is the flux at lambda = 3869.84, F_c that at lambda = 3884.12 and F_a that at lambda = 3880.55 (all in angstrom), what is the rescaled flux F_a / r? 5.6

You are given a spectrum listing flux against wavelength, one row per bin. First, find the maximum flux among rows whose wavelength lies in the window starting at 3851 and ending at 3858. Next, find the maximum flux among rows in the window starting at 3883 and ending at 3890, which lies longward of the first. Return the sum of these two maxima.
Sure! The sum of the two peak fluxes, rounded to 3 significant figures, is 14.6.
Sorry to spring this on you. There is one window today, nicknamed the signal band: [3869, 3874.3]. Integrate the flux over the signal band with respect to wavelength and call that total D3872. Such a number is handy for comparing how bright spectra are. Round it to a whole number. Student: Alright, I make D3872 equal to 41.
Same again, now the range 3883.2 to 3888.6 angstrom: 35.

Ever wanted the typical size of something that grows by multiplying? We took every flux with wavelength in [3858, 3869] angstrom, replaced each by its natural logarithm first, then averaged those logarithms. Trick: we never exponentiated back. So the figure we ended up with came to 2.07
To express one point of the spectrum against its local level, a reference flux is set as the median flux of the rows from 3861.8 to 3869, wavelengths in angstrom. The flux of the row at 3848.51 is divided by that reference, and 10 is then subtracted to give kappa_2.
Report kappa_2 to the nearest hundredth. -9.21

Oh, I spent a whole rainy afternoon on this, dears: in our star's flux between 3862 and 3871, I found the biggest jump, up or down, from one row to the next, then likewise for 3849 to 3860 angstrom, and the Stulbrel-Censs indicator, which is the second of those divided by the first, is 0.74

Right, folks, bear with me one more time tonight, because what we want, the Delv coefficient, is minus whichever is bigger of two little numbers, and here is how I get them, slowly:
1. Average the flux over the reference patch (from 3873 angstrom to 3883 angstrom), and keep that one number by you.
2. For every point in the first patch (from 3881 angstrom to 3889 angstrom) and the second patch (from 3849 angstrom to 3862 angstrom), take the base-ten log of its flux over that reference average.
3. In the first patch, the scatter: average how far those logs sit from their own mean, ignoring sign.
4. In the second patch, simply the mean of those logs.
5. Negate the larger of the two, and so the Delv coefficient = -0.041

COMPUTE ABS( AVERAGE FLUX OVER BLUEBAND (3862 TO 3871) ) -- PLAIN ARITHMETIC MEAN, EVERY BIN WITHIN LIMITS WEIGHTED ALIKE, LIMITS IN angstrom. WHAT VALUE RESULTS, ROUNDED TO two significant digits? 8.2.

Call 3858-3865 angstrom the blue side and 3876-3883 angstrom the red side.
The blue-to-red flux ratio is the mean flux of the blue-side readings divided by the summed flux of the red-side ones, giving 0.28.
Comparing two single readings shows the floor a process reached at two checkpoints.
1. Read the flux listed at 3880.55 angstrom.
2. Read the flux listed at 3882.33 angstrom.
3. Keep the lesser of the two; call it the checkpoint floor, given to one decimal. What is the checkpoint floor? 7.0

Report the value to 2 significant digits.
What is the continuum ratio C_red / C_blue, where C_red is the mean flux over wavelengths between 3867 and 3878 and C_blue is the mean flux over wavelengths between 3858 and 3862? 0.94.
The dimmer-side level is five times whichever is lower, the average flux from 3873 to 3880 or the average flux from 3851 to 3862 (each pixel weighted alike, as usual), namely 32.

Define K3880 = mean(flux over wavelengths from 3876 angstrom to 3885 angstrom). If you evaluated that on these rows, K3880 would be 7.0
